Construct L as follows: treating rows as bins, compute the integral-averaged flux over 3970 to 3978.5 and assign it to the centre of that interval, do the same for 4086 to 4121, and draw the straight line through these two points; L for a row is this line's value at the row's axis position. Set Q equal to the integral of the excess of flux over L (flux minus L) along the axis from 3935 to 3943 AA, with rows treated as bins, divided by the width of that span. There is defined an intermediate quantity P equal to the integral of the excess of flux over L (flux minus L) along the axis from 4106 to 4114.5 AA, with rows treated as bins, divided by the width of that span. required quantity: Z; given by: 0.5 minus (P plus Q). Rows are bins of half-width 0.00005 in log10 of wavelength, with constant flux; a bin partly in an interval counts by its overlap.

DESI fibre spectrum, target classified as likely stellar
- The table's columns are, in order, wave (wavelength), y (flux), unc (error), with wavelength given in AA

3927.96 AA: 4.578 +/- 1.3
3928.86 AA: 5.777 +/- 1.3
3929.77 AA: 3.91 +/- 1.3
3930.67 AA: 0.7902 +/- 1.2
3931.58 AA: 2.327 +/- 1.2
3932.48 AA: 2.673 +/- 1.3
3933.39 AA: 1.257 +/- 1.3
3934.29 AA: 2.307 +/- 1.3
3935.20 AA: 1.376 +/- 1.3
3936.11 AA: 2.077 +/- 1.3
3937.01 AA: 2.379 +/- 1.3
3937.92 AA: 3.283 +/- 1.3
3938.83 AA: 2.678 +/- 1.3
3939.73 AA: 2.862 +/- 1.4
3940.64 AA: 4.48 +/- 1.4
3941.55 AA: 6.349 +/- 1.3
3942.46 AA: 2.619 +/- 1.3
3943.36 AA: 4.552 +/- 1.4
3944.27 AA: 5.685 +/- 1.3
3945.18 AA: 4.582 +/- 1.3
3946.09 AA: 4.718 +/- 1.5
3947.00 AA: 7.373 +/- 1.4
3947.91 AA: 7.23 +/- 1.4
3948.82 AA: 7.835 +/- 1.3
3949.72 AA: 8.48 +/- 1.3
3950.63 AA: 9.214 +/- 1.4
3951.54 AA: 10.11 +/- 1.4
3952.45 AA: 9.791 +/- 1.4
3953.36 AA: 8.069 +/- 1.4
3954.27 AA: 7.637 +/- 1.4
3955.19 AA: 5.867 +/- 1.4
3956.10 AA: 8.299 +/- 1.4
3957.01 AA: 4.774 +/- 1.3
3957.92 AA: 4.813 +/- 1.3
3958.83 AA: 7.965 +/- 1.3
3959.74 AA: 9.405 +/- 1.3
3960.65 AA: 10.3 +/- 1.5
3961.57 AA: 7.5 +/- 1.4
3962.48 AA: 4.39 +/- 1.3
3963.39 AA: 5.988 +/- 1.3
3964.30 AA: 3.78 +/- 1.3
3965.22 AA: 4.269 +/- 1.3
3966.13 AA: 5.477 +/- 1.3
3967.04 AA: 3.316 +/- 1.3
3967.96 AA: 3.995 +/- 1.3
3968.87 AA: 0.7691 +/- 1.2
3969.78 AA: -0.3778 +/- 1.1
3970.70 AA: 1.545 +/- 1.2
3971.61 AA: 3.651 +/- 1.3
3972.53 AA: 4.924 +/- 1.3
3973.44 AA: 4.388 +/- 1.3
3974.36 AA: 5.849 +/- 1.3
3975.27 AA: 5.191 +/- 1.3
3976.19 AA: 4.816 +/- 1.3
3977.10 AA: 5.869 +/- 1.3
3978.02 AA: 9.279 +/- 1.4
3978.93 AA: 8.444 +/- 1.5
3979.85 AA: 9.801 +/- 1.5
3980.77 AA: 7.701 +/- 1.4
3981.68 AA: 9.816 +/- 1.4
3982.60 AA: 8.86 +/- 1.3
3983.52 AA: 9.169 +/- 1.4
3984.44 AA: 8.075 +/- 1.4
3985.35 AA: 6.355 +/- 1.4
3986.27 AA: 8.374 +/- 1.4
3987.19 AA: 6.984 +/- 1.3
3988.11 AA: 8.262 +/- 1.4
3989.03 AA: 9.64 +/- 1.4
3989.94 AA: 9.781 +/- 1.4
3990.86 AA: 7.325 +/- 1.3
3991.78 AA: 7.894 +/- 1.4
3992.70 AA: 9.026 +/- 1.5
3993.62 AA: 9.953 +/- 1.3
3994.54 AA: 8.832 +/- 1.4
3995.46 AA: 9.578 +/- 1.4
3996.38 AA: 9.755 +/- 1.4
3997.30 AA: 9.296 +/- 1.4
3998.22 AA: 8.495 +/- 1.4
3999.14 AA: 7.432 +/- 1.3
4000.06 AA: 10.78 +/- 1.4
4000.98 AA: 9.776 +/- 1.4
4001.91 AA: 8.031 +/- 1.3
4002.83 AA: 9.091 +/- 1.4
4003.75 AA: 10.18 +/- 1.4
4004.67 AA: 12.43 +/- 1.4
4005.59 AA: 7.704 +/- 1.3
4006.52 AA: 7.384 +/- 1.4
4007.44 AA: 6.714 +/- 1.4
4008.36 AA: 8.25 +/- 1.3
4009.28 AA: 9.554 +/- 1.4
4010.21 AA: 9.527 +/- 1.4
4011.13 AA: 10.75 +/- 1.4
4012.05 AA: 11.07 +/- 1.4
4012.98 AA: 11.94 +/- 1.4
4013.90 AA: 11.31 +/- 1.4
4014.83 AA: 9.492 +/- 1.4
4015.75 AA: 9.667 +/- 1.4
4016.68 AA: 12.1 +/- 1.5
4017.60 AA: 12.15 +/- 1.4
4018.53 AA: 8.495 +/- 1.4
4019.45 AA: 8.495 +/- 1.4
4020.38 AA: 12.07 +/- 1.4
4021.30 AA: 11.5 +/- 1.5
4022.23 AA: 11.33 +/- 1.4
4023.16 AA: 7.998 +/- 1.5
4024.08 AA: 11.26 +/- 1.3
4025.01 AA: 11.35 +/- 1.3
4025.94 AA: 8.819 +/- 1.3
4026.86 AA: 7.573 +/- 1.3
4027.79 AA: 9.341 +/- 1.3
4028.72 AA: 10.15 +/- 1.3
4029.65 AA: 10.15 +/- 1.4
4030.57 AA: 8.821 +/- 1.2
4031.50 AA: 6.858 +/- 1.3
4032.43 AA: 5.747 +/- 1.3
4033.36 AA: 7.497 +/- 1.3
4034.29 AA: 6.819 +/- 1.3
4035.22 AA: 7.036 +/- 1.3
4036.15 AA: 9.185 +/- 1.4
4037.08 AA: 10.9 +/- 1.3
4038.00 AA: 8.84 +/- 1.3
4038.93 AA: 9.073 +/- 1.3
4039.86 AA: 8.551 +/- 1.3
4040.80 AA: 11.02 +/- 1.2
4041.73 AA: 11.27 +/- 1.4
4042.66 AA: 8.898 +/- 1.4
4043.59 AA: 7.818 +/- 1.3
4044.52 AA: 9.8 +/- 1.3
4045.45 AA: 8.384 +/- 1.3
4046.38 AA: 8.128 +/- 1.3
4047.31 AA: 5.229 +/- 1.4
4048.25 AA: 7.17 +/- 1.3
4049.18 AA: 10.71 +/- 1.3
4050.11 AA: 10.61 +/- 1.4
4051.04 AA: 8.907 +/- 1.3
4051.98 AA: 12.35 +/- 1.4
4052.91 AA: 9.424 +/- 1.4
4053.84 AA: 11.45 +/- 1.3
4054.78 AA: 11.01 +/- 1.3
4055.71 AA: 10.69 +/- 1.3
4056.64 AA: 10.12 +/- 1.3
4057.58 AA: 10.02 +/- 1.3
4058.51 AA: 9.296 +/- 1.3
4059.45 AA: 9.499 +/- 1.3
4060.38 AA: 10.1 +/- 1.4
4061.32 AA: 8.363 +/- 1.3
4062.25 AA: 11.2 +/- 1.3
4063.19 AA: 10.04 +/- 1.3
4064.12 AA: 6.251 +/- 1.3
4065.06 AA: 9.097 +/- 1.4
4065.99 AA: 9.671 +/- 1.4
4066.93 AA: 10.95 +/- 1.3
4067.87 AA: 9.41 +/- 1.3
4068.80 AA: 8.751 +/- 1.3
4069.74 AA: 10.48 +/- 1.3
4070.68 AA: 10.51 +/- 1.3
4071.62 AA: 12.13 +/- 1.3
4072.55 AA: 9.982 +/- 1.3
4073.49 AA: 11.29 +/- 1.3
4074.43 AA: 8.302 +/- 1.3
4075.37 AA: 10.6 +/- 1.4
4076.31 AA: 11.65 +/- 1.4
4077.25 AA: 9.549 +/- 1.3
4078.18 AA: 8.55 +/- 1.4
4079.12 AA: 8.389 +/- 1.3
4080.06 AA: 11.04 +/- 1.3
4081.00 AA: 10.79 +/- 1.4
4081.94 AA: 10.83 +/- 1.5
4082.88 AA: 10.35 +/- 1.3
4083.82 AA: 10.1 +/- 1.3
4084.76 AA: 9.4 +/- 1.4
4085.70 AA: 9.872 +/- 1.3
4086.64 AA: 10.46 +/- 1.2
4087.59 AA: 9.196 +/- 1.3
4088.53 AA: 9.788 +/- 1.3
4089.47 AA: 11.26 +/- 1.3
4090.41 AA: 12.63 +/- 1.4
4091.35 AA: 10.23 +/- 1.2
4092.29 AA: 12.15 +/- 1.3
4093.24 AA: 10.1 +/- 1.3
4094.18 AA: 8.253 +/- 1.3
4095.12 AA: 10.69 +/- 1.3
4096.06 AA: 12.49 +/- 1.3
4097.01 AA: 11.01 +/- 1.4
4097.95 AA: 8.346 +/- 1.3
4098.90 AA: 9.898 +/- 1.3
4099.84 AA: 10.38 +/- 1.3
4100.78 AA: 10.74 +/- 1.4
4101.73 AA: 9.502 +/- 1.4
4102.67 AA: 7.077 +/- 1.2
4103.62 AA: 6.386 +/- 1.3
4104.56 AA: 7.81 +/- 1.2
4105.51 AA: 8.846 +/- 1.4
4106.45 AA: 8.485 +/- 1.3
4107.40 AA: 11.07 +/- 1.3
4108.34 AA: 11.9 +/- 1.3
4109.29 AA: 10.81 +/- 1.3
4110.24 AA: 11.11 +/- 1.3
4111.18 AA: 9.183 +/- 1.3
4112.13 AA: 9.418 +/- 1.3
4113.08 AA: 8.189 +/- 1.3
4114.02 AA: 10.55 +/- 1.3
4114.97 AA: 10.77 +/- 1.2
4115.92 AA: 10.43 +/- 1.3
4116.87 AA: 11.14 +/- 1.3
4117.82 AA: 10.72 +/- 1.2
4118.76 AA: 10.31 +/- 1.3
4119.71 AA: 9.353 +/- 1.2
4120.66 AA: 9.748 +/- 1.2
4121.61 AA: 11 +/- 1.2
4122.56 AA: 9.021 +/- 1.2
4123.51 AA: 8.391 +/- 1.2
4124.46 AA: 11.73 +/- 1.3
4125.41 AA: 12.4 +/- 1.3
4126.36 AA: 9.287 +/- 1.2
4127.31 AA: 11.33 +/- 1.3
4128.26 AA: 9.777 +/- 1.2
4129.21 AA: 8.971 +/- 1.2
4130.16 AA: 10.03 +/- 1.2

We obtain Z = 1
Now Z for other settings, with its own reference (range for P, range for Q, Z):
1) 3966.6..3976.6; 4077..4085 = 1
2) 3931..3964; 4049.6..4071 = -3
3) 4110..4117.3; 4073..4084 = 0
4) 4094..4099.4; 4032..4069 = -1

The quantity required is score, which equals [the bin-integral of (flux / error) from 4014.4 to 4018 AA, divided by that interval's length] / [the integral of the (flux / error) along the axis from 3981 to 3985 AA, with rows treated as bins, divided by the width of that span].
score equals 1.18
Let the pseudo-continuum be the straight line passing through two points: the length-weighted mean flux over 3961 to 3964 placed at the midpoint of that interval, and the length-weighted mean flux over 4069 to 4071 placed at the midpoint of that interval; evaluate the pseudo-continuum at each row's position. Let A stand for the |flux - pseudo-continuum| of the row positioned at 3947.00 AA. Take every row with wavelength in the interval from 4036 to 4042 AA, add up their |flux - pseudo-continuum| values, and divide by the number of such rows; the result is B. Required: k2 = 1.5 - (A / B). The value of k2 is -0.5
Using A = 1.98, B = 1.0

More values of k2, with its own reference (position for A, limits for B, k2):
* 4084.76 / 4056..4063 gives -0.7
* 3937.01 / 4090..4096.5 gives -0.5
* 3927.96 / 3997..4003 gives 1.5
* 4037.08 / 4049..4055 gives 0.0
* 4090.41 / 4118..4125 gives 0.8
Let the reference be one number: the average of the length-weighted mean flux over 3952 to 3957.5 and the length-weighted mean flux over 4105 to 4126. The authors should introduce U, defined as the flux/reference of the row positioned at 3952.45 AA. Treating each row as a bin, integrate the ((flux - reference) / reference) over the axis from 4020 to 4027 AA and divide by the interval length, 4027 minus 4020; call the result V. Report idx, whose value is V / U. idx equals 0.158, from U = 1.11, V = 0.18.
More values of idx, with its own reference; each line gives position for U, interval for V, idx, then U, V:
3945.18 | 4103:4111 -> 0.154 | 0.52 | 0.08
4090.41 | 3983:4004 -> -0.001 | 1.44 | 0.00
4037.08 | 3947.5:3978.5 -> -0.255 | 1.24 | -0.32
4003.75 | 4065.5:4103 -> 0.137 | 1.16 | 0.16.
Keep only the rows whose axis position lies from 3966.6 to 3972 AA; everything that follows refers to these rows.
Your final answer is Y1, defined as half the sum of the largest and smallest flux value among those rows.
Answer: 1.8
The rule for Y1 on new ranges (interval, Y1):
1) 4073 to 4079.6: 10.0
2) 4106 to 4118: 10.0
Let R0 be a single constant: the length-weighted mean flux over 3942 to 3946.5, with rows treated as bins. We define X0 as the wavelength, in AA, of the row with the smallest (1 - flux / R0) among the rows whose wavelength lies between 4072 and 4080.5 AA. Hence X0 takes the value 4076.31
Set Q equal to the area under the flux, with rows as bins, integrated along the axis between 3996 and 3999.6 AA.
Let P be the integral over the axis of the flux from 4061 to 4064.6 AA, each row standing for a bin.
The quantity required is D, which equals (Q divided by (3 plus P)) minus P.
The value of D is -31.5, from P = 32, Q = 31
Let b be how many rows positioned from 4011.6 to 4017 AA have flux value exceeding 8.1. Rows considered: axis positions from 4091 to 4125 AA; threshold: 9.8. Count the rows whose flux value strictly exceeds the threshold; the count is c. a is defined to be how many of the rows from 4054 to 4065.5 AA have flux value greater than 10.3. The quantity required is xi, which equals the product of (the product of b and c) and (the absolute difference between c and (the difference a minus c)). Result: 4914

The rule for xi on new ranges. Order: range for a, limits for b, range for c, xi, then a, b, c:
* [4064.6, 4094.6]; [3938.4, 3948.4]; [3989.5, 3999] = 0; 15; 0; 1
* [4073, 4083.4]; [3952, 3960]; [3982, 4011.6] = 45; 7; 3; 5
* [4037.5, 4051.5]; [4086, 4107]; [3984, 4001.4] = 0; 4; 19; 2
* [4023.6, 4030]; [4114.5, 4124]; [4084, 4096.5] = 1440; 2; 10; 9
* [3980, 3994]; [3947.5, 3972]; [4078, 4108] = 5054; 0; 7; 19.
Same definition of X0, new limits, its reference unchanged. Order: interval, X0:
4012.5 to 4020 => 4017.60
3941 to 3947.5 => 3947.00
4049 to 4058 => 4051.98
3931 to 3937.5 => 3932.48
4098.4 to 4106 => 4100.78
